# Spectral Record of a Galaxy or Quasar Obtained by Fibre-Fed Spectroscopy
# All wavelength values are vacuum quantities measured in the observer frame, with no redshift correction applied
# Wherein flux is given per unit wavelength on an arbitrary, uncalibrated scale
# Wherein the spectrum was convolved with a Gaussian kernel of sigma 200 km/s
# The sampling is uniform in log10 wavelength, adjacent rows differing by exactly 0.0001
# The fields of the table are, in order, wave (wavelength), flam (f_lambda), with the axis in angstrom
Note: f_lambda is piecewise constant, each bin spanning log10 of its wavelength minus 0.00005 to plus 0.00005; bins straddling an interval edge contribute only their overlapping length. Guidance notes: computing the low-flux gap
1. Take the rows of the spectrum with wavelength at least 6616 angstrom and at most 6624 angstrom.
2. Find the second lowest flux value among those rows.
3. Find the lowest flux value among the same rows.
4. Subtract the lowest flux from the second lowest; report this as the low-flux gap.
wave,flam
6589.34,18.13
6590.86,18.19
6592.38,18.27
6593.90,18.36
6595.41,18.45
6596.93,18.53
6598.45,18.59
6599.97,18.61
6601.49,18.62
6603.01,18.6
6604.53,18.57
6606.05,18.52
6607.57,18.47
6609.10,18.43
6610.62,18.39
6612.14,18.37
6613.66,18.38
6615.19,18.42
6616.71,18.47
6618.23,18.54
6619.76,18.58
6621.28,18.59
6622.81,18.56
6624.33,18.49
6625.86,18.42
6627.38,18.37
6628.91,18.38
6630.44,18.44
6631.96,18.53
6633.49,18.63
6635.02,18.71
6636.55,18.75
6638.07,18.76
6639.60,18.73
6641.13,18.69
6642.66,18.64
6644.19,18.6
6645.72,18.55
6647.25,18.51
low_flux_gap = 0.07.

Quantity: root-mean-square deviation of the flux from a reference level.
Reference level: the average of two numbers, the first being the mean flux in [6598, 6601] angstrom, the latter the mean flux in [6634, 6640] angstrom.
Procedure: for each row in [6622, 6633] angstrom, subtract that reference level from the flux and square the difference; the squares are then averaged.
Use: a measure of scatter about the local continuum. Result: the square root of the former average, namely 0.22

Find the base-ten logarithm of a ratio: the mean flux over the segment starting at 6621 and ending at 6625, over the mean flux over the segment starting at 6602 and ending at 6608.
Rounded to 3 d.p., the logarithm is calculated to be 0.000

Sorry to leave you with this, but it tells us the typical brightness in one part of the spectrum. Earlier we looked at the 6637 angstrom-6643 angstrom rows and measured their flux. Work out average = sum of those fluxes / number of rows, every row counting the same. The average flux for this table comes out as 18.7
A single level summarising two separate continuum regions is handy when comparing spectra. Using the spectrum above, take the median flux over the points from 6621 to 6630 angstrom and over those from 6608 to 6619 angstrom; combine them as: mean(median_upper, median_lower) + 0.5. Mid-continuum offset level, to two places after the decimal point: 18.94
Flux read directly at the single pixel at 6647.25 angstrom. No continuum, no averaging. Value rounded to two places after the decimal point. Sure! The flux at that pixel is 18.51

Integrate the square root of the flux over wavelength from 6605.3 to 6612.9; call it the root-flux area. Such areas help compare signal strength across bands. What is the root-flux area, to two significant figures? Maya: 33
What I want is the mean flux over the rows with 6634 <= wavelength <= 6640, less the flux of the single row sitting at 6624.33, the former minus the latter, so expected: 0.25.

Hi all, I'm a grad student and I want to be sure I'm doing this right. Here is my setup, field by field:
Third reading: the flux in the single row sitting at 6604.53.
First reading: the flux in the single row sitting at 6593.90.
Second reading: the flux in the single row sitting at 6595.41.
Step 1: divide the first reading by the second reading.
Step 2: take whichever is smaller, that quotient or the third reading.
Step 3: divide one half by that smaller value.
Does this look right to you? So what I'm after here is 0.502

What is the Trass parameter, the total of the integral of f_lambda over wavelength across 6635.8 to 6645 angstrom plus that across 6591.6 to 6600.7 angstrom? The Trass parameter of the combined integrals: 340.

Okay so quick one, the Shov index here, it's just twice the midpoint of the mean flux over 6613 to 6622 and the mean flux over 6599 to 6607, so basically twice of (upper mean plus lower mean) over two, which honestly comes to 37.1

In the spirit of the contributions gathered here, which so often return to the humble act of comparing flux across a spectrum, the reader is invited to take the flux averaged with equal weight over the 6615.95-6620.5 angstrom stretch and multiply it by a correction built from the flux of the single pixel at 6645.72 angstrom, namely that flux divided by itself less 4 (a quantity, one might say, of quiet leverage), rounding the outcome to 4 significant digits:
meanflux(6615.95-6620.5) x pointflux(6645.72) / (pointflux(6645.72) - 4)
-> 23.62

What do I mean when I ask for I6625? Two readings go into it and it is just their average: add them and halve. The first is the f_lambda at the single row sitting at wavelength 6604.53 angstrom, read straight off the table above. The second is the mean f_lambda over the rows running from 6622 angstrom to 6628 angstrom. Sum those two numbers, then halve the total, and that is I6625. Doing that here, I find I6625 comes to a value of 18.52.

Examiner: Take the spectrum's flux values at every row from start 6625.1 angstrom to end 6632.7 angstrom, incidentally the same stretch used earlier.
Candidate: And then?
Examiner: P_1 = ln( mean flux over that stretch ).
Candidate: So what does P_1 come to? 2.91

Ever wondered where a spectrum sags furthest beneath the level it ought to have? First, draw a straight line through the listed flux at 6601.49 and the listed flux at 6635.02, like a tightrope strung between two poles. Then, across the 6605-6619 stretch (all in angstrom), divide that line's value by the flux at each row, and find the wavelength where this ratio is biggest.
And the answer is 6612.14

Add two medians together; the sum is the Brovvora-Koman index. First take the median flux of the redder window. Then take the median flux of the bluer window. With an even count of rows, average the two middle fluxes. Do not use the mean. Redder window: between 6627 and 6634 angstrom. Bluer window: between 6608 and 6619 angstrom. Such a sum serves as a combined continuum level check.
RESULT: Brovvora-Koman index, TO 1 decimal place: 36.9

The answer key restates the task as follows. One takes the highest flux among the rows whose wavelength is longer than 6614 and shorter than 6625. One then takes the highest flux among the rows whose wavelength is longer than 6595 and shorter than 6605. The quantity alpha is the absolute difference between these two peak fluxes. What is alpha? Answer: 0.030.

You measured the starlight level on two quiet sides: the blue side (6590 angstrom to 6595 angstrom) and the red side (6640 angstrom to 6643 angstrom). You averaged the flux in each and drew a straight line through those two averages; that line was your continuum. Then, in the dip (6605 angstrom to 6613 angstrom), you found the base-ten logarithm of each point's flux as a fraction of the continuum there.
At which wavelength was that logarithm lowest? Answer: 6612.14 angstrom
